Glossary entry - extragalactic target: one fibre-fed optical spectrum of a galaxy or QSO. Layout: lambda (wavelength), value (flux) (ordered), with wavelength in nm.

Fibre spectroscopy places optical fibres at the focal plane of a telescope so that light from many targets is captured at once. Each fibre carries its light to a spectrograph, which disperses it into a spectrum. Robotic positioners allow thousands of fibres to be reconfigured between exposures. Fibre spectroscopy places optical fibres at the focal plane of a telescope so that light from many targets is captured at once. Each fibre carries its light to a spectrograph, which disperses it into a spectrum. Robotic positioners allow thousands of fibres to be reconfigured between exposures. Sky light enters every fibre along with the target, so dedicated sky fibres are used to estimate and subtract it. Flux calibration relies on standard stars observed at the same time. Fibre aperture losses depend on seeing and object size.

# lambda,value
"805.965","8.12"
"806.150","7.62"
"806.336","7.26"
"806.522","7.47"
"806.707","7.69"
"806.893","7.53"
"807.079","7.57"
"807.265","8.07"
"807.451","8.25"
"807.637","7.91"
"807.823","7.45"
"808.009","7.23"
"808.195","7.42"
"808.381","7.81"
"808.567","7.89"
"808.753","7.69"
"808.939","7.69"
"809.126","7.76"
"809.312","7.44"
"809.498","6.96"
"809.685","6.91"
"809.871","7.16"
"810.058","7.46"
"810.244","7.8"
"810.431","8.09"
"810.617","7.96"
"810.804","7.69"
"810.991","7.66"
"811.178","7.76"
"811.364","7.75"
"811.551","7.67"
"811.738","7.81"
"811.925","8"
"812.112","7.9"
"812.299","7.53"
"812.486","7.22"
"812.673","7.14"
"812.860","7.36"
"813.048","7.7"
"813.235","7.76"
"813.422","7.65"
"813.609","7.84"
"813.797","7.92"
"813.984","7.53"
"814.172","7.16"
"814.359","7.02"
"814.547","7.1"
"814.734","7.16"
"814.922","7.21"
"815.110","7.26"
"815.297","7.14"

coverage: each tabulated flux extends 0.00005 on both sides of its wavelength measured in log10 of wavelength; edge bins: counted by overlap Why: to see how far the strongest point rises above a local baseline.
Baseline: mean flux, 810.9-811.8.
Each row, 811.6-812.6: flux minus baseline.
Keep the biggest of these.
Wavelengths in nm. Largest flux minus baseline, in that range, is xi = 0.27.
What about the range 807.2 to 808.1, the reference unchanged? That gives 0.52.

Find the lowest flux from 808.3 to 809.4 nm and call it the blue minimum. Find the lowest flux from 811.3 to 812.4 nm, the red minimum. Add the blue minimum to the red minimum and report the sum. 15.0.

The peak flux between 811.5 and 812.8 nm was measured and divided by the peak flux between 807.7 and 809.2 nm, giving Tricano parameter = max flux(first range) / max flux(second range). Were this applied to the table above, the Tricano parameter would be 1.014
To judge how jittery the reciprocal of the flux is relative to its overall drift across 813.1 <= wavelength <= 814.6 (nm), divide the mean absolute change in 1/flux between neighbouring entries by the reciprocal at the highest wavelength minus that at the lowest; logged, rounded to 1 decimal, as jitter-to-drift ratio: 0.3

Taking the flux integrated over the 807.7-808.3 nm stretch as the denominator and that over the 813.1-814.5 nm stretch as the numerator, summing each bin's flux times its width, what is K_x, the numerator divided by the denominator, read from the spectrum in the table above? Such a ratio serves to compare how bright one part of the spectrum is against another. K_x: 2.4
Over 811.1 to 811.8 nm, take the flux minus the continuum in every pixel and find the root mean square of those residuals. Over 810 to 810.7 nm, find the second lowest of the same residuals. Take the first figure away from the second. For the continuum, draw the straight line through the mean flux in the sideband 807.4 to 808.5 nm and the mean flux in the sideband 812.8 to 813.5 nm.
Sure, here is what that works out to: 0.03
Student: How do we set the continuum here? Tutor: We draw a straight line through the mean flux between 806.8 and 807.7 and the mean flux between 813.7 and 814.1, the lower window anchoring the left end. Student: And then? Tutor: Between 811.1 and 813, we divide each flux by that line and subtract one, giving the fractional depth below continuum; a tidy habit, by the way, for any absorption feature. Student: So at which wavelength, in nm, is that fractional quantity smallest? 812.673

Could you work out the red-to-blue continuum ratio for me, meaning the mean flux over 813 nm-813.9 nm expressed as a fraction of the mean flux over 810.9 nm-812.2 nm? 1.00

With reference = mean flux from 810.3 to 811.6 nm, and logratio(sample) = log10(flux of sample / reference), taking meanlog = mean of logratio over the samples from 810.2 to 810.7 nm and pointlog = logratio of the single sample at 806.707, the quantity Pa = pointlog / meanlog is -0.7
